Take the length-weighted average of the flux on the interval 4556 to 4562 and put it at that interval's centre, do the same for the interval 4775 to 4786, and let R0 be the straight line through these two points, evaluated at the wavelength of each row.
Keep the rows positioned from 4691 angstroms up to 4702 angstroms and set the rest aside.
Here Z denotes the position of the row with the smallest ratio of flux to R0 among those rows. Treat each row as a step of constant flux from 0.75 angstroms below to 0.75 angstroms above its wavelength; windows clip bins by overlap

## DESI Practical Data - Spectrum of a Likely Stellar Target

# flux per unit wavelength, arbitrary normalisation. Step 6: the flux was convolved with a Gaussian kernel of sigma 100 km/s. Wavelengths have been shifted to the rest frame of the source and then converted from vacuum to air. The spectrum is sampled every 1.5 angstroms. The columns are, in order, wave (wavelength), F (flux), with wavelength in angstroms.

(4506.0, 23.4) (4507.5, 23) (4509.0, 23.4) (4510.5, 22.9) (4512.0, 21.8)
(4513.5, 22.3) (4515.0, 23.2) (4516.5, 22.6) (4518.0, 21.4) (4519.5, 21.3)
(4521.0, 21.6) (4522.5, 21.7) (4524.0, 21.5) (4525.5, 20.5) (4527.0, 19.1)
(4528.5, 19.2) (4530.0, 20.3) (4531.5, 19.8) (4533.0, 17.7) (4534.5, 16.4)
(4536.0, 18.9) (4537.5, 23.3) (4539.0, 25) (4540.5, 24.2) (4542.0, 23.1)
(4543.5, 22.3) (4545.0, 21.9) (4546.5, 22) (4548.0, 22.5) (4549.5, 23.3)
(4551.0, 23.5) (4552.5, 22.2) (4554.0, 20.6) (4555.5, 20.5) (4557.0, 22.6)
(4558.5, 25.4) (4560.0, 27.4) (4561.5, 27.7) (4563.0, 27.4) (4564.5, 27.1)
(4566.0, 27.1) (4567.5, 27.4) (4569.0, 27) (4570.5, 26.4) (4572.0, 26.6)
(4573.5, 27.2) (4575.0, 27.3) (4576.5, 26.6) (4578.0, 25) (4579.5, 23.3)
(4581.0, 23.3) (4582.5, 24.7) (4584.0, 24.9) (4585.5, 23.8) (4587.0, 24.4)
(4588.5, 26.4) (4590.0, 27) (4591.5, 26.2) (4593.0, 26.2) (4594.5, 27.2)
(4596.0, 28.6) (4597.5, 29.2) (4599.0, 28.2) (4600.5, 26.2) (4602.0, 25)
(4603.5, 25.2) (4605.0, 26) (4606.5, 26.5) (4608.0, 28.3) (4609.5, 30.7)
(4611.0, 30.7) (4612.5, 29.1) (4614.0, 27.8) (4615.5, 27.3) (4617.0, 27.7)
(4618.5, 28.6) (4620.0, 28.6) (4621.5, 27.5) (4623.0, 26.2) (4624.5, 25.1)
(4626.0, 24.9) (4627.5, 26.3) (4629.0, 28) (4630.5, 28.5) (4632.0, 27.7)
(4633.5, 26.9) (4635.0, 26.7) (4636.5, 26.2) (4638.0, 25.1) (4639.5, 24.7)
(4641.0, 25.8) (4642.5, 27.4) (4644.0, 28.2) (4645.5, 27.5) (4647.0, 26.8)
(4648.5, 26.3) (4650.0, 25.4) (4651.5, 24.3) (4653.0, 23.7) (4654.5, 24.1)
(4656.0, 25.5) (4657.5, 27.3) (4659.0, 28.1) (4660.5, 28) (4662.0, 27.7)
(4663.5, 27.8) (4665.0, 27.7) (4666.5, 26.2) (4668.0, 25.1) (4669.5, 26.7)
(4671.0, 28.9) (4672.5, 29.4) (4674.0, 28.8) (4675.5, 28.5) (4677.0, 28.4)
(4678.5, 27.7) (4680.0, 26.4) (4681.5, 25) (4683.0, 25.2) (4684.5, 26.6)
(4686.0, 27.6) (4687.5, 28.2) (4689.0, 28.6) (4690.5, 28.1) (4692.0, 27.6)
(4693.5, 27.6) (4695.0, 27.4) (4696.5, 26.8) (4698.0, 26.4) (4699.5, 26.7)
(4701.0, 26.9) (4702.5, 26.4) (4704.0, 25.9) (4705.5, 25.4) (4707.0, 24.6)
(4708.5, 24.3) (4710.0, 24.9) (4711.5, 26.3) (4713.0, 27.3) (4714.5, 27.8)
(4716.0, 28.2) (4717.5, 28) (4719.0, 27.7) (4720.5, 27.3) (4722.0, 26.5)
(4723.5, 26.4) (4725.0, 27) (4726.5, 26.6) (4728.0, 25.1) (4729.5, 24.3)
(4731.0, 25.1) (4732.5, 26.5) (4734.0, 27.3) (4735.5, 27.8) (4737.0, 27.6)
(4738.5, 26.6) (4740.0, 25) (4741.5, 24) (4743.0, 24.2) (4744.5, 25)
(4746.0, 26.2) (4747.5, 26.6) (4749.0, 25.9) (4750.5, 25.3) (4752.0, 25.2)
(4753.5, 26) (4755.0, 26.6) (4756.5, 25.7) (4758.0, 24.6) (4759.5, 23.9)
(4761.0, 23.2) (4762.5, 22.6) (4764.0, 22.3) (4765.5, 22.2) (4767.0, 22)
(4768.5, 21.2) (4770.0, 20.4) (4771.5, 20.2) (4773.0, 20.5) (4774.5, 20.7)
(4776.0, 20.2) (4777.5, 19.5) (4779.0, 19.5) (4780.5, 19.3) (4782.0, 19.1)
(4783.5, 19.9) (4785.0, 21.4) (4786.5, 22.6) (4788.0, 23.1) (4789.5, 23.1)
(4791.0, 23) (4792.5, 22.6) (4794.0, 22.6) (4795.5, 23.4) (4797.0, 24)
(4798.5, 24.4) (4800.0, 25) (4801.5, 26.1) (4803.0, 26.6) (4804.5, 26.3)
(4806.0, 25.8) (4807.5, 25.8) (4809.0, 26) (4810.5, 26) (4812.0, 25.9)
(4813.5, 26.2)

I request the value 4698.0 angstroms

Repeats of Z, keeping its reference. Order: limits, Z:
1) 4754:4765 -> 4764.0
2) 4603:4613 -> 4603.5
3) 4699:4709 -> 4708.5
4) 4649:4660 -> 4653.0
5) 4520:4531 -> 4527.0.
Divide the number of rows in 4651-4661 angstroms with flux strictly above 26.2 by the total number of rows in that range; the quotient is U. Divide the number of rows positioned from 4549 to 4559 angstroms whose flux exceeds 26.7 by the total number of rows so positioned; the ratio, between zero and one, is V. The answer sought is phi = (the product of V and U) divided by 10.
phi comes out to 0.000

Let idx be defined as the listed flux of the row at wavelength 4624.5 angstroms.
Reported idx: 25.1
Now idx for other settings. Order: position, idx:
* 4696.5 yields 26.8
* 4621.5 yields 27.5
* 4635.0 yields 26.7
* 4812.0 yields 25.9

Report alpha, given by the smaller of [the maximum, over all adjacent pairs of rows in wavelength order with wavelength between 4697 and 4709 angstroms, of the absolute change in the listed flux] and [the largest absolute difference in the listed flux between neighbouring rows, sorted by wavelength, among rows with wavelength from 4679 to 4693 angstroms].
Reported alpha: 0.8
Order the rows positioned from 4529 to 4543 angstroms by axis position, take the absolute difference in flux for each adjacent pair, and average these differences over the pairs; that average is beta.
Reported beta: 1.80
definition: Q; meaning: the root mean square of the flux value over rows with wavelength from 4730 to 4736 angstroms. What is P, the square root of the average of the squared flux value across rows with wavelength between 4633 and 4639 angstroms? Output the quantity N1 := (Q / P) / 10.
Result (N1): 0.102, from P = 26.2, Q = 26.7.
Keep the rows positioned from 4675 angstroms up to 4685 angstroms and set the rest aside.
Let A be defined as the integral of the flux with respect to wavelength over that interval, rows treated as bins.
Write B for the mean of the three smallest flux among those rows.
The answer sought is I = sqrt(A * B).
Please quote 83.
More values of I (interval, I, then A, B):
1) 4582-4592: 78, 253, 24.3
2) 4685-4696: 92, 306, 27.5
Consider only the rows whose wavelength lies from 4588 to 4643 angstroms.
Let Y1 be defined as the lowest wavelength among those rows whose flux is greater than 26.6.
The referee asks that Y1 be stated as 4590.0 angstroms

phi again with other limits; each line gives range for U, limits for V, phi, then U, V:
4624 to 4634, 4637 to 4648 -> 0.041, 0.7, 0.6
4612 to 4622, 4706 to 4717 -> 0.043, 1.0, 0.4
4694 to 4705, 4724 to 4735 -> 0.024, 0.9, 0.3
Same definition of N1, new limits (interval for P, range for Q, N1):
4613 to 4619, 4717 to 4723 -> 0.098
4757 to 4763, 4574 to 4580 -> 0.109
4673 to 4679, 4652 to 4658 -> 0.089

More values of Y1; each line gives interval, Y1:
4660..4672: 4660.5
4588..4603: 4590.0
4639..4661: 4642.5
